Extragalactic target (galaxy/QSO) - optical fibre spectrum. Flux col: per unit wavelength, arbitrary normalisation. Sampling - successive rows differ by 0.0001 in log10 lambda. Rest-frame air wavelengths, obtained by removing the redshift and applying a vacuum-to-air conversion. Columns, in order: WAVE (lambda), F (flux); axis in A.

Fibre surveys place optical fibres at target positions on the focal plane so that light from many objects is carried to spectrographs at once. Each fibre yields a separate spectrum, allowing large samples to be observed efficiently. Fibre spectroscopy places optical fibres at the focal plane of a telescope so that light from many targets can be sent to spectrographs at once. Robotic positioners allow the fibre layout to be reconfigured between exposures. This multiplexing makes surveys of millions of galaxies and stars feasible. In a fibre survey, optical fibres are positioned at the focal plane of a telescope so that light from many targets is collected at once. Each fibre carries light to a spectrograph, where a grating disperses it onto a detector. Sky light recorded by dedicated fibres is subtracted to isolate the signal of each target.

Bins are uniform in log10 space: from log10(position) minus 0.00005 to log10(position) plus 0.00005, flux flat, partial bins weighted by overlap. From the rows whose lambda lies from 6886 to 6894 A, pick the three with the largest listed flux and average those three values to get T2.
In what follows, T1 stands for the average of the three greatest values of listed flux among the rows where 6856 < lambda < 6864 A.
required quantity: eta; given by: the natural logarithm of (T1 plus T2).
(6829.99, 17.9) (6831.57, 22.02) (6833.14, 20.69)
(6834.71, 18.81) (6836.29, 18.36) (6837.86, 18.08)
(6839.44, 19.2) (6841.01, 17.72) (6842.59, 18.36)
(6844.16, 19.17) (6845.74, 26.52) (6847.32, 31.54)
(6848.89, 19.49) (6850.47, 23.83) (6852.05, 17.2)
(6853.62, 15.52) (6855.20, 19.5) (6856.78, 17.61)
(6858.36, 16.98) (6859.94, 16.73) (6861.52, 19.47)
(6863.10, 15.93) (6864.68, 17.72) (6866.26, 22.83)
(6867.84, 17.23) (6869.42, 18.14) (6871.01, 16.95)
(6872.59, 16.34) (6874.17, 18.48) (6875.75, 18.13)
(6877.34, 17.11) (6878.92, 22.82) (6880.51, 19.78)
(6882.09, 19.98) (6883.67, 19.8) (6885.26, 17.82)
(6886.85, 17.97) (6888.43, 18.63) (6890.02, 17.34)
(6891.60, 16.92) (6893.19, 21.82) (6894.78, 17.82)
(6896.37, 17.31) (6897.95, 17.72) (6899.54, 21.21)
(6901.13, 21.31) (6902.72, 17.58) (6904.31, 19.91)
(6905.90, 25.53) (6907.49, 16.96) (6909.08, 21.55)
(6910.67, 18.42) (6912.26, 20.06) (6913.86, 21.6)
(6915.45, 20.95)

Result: 3.62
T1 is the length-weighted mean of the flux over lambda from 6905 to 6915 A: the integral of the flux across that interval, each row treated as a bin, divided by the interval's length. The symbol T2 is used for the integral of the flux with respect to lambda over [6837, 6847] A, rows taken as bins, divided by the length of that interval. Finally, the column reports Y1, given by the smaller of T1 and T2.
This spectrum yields 20.4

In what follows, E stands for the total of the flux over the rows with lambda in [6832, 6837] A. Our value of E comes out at 57.9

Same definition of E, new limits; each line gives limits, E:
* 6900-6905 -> 58.8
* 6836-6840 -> 55.6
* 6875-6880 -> 58.1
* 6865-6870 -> 58.2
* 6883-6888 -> 55.6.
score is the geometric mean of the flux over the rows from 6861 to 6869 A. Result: 18.5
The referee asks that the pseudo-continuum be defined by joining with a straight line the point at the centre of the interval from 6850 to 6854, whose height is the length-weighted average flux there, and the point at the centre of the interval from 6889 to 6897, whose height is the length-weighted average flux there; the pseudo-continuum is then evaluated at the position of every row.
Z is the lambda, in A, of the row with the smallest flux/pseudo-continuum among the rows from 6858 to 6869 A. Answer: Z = 6863.10 A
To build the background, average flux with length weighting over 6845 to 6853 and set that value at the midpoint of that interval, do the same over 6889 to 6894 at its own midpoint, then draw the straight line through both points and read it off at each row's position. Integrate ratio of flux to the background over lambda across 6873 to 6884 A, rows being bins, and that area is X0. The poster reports 10.6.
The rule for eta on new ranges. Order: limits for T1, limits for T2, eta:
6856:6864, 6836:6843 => 3.60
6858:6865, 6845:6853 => 3.81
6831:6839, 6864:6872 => 3.69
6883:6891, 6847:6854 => 3.78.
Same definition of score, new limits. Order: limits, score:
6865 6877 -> 18.2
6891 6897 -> 18.4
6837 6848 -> 21.0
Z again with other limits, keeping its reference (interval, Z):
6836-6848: 6841.01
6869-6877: 6872.59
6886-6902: 6891.60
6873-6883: 6877.34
